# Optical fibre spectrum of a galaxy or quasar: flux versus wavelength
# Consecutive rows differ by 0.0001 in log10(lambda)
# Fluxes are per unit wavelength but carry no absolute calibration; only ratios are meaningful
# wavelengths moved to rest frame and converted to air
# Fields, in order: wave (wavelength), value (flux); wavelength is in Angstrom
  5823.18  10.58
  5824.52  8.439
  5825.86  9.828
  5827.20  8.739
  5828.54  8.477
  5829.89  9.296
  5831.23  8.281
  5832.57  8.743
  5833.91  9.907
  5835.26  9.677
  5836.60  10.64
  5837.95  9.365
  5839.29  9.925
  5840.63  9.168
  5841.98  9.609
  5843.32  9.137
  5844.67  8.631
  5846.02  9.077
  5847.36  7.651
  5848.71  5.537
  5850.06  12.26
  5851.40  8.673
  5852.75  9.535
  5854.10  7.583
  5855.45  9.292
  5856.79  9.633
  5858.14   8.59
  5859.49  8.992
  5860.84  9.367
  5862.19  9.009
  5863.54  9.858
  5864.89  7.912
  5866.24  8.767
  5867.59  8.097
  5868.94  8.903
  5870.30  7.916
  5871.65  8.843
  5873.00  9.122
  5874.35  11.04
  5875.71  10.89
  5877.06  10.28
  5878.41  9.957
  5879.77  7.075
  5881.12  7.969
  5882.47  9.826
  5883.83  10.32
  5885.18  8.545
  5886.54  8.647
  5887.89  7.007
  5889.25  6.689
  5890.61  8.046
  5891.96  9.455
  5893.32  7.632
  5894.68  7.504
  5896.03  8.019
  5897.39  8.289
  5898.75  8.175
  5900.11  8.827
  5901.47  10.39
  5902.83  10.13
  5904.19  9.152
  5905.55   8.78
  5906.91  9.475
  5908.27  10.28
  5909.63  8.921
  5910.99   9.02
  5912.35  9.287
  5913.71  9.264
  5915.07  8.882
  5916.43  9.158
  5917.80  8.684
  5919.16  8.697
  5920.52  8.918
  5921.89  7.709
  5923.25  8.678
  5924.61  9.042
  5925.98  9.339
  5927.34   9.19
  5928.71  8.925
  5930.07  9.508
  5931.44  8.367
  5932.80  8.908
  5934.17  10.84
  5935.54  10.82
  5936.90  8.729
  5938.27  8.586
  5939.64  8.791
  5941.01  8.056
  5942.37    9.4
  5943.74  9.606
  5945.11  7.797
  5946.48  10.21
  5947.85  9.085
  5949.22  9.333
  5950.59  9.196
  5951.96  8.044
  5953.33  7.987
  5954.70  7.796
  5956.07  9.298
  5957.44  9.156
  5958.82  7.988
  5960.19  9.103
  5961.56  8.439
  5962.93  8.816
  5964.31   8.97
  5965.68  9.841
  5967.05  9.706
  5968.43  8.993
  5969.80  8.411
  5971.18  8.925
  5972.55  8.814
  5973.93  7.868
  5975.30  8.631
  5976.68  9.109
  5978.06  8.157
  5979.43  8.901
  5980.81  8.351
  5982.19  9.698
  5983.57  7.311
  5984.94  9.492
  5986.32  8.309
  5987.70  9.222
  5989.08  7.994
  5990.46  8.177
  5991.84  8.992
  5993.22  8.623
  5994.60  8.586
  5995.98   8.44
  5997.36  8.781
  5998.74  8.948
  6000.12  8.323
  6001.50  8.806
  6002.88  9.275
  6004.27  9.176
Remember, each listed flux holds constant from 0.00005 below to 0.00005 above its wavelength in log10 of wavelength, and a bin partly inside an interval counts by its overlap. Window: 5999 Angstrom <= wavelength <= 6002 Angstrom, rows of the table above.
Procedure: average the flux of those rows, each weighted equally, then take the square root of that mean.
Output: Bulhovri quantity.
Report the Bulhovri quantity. 2.93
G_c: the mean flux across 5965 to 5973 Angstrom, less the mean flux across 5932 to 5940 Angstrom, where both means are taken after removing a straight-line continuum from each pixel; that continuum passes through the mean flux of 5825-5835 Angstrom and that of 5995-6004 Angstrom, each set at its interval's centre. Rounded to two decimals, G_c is -0.28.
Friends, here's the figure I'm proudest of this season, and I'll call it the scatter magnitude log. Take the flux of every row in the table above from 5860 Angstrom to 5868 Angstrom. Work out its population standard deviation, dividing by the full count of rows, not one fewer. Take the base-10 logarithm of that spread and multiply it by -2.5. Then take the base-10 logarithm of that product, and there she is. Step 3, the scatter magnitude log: -0.38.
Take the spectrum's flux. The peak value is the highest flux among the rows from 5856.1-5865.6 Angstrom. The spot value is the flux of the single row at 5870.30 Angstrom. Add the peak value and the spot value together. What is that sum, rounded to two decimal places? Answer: 17.77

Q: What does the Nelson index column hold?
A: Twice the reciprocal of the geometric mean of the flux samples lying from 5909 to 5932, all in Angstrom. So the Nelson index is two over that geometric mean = 0.225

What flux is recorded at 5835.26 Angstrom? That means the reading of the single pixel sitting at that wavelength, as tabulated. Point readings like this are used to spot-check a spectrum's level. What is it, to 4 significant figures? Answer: 9.677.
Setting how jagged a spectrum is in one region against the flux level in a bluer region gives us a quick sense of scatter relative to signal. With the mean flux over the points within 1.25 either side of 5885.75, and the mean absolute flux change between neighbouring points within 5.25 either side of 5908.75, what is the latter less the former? -8.08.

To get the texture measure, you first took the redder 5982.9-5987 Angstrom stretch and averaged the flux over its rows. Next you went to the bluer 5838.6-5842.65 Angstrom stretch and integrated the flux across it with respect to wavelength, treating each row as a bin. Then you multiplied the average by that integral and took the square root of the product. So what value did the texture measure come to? 18.0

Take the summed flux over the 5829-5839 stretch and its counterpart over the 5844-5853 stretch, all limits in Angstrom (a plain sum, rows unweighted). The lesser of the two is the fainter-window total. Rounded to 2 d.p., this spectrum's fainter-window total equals 61.36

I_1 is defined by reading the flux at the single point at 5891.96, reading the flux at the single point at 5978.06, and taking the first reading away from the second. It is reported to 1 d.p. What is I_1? -1.3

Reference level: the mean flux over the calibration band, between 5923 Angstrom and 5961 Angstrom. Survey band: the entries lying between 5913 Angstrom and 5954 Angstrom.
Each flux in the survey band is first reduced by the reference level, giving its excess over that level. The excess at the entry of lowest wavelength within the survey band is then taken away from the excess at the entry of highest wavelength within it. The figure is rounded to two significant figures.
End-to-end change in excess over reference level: -1.3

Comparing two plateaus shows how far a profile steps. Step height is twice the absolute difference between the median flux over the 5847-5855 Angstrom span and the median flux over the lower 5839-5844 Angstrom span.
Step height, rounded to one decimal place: 2.5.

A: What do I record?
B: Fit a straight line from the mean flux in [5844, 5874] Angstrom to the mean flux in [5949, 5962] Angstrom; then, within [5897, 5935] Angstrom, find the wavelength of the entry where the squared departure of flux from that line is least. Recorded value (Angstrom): 5923.25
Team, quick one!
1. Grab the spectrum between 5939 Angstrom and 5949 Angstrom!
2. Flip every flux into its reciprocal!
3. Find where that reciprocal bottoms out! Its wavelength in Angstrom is 5946.48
